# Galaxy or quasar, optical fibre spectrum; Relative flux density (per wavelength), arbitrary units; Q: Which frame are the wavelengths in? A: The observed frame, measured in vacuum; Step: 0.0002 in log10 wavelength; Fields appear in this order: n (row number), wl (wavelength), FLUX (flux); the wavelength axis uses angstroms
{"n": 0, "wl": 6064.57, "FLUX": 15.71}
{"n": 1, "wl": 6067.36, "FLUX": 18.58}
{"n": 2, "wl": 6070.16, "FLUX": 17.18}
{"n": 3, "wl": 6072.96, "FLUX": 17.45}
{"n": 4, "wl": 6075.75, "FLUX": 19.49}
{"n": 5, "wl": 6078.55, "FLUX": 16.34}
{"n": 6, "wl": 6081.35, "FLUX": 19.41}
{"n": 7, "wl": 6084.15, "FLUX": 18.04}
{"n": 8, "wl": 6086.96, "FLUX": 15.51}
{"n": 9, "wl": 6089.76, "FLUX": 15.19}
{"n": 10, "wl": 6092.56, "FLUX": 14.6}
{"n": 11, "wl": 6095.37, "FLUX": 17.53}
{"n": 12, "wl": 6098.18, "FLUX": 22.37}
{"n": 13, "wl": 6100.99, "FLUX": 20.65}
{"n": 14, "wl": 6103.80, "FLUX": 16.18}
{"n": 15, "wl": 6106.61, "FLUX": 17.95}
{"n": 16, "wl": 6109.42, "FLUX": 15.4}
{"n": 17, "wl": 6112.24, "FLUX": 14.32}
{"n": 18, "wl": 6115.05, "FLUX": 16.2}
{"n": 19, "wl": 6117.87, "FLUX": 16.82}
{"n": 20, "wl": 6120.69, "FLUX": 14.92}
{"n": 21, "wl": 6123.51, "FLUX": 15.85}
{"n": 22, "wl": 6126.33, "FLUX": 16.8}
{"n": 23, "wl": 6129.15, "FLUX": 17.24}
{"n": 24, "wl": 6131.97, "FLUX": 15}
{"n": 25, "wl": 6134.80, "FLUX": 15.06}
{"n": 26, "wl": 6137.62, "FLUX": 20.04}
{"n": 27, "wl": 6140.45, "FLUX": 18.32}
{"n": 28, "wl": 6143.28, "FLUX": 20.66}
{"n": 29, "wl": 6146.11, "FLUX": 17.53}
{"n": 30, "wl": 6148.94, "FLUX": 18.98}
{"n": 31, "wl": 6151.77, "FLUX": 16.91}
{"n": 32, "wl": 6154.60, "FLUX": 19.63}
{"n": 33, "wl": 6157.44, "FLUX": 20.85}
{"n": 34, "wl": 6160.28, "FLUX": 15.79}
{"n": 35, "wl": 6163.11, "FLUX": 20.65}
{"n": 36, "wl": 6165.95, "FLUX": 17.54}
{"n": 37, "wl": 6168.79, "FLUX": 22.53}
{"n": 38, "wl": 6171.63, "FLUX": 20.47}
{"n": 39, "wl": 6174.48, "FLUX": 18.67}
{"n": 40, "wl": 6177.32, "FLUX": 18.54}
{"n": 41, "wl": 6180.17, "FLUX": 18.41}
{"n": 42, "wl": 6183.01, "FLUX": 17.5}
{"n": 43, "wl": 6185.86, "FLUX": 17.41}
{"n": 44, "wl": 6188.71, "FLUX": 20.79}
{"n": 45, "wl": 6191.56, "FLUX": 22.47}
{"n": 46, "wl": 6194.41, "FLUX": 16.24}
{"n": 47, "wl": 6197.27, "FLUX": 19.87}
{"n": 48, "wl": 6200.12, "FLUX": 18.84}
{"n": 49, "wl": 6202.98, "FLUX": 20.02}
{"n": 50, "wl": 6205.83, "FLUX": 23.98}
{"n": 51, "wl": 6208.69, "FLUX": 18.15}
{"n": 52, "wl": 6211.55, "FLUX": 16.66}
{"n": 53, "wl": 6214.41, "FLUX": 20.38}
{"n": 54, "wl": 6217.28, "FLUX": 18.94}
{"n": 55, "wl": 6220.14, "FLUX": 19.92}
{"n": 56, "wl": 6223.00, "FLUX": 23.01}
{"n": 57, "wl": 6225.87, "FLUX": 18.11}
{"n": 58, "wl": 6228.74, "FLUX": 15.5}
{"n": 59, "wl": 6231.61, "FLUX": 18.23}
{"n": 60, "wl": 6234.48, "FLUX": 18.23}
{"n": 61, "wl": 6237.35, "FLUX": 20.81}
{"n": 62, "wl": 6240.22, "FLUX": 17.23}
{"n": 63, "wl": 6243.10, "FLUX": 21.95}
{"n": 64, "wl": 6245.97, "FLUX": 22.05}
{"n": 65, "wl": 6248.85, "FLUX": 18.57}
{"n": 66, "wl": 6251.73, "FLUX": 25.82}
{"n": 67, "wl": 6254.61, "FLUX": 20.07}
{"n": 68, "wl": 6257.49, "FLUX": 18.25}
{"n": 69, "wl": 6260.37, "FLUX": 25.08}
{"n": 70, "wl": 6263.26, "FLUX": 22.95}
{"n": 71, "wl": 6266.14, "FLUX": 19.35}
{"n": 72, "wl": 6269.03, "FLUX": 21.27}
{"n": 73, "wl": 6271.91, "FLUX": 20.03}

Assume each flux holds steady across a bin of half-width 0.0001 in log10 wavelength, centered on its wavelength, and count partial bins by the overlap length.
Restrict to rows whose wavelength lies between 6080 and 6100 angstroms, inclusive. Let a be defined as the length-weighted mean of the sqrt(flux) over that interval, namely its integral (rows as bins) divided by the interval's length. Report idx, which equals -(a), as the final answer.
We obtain -4.18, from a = 4.18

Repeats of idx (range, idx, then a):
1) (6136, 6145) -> -4.41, 4.41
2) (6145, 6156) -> -4.28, 4.28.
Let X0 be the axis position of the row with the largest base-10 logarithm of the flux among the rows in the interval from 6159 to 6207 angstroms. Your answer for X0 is 6205.83 angstroms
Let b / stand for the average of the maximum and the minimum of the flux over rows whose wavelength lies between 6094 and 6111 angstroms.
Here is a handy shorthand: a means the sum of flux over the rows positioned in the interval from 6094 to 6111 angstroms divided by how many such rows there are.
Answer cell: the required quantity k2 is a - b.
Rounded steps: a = 18.3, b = 18.9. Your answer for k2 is -0.5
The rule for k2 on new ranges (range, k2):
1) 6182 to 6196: -0.5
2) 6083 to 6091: -0.4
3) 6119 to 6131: 0.1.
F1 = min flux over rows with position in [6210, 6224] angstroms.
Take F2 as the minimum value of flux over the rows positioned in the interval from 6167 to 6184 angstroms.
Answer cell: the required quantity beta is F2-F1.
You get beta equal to 0.8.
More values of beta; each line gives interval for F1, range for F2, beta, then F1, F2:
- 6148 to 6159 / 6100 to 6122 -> -2.6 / 16.91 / 14.32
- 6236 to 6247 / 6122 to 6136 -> -2.2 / 17.23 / 15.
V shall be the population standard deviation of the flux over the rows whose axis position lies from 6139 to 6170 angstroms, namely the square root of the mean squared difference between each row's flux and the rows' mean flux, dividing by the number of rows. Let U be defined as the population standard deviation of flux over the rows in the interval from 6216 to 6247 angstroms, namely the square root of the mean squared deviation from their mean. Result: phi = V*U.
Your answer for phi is 4.3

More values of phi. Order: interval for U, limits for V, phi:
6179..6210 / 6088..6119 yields 5.3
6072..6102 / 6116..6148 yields 4.3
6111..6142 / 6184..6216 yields 3.7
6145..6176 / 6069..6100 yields 4.1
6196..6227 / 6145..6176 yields 3.9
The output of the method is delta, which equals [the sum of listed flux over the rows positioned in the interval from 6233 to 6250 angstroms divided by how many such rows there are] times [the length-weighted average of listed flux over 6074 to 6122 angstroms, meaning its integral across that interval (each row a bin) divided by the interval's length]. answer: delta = 339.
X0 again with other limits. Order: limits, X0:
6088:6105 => 6098.18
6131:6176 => 6168.79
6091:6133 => 6098.18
